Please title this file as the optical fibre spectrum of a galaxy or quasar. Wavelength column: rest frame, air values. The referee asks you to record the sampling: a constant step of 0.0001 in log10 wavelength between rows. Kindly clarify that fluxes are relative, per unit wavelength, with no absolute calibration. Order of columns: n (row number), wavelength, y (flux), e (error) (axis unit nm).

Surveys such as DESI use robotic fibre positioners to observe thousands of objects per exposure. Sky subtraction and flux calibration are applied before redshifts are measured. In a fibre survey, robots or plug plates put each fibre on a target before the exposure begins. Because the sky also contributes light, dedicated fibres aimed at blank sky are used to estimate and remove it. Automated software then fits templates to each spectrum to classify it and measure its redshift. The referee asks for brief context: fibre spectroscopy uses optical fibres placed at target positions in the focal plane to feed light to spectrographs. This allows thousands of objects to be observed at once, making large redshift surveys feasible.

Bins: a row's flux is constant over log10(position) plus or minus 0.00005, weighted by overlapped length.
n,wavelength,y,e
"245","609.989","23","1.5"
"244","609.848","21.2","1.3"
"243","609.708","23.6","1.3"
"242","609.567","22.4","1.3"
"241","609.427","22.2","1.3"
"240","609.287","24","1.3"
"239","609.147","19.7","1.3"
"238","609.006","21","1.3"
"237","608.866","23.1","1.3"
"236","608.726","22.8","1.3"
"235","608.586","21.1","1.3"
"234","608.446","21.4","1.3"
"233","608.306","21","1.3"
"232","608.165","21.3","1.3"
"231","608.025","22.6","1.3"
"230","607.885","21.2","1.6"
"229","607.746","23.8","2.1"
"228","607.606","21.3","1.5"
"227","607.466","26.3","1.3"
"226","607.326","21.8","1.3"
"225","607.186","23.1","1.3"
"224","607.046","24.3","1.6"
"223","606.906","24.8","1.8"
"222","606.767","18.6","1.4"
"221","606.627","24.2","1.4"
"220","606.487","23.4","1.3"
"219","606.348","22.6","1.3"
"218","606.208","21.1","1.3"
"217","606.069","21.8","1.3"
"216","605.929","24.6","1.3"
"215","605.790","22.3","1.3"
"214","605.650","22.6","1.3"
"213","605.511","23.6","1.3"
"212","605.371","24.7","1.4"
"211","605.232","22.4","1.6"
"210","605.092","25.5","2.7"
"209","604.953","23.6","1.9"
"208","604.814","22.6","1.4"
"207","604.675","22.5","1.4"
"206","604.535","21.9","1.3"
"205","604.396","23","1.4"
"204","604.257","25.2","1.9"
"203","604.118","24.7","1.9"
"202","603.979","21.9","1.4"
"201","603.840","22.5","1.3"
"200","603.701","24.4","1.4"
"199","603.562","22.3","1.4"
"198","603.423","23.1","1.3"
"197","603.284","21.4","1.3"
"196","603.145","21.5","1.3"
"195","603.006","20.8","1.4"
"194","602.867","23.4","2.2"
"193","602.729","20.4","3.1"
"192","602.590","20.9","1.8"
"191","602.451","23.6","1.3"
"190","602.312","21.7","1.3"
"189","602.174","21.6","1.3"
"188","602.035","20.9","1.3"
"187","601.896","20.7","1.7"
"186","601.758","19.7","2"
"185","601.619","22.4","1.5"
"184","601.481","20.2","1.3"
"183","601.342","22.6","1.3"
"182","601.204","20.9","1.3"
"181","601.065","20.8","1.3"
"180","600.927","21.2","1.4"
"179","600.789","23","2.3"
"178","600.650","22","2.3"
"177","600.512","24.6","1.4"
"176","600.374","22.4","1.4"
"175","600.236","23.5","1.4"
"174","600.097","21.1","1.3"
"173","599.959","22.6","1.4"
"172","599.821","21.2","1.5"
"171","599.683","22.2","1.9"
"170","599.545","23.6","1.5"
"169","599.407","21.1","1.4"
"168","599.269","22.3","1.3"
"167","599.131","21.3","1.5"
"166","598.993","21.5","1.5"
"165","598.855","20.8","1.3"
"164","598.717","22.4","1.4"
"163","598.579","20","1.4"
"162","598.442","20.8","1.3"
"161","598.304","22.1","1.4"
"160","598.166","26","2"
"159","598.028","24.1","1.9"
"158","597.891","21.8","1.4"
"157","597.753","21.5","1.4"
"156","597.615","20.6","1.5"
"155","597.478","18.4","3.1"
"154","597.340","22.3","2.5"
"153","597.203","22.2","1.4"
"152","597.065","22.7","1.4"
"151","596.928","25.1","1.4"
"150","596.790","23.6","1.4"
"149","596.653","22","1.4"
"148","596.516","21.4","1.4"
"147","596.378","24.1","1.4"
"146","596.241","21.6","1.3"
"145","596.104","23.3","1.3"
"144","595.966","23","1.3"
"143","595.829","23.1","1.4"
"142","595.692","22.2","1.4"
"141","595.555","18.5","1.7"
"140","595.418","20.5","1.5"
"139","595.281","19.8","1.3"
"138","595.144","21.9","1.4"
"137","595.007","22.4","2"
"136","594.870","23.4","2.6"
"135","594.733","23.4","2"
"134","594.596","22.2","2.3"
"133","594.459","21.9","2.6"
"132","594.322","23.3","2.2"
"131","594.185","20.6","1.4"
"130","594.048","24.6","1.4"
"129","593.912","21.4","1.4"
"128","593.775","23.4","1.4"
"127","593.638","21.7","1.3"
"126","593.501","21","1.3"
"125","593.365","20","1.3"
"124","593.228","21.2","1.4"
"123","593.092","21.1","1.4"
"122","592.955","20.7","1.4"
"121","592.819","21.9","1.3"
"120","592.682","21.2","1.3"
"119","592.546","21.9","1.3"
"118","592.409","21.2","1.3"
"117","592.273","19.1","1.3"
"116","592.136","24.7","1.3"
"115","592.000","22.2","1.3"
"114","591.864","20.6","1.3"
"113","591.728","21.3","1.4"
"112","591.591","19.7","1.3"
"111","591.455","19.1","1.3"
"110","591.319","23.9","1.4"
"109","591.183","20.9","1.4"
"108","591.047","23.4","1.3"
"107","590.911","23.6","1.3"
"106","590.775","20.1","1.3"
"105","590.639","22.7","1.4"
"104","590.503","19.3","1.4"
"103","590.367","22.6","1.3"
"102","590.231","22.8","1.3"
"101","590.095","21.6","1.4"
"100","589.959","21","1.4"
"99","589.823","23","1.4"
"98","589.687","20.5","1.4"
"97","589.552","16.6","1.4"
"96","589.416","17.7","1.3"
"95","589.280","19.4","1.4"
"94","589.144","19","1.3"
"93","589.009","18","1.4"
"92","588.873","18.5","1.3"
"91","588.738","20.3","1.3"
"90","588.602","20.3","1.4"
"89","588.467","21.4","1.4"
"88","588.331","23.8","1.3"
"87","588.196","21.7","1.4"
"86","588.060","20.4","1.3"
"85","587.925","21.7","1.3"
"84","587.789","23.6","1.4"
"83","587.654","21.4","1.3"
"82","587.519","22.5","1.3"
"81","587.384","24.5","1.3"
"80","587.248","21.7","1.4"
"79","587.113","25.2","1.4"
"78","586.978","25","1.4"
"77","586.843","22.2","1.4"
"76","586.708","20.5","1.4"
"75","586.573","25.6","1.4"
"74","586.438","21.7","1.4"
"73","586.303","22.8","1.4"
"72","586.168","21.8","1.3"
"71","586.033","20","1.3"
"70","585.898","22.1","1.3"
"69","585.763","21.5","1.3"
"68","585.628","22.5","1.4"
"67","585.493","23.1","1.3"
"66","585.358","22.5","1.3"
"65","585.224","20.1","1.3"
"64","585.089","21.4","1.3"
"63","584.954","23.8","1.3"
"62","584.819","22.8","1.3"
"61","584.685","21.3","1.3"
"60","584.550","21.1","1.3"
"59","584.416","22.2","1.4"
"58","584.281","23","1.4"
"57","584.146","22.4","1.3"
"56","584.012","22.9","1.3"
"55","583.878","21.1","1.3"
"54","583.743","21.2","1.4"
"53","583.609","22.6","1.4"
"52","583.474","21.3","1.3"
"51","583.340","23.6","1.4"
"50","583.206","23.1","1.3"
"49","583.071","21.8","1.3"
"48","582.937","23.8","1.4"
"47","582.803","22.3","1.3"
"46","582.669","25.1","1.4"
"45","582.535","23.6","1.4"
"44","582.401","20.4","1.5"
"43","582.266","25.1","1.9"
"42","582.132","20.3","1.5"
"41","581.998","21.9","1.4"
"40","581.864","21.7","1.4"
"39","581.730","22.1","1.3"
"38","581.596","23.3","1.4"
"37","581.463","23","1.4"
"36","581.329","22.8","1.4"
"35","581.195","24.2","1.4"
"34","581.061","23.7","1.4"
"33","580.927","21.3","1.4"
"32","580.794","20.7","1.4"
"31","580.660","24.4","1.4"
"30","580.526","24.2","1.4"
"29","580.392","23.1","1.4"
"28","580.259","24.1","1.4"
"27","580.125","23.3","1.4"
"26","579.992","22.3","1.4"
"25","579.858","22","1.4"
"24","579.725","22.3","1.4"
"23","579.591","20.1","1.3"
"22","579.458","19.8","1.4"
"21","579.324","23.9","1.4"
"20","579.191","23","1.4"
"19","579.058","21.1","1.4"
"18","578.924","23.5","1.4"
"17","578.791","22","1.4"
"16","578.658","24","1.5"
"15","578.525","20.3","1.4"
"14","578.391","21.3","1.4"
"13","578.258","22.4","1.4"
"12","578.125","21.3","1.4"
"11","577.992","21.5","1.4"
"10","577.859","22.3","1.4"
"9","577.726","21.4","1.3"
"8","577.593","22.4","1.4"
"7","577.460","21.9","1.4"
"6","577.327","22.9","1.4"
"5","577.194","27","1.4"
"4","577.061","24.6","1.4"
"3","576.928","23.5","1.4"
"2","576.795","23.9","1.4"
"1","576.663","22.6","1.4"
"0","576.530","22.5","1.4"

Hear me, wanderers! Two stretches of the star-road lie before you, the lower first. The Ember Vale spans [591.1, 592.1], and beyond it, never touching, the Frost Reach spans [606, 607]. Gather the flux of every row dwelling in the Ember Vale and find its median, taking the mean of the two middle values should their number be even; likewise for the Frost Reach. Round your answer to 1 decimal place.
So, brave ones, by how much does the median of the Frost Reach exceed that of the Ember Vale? 1.7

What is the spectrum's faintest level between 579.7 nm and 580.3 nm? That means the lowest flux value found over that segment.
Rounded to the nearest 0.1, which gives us 22.0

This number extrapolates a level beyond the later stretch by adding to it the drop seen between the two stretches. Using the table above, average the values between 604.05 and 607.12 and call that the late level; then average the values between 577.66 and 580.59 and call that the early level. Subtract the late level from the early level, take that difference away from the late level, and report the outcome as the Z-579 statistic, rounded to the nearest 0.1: 24.1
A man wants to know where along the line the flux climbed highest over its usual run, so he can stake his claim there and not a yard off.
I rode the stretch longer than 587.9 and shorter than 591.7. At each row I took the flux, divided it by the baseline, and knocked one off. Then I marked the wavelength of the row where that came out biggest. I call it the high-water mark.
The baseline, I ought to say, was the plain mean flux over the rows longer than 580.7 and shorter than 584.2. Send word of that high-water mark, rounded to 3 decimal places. 591.319 nm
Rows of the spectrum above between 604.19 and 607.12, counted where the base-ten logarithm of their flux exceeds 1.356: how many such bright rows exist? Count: 11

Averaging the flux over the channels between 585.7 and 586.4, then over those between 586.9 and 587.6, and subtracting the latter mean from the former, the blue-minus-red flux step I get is -2.1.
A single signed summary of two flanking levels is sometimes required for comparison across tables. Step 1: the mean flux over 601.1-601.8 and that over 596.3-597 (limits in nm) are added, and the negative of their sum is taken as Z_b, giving -44.4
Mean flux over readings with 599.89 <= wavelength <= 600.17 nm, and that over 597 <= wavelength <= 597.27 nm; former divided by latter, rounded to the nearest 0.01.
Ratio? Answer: 0.97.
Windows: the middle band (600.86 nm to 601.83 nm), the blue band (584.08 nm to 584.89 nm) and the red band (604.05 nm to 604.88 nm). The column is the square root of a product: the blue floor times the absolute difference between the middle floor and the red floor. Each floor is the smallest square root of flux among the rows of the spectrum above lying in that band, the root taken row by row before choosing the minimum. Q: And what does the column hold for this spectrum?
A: 1.1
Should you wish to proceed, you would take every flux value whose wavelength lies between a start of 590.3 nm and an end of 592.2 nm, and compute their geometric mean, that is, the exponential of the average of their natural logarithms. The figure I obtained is 21.6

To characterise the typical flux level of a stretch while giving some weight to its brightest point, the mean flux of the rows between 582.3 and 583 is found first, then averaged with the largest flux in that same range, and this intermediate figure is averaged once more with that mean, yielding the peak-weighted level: 23.6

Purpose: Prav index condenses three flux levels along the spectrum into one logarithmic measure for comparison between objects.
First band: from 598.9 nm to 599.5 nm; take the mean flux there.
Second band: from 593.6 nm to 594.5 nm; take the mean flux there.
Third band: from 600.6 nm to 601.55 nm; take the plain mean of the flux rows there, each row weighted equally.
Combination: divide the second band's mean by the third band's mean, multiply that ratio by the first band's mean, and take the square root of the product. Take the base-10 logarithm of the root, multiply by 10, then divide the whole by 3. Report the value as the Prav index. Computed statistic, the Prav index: 2.25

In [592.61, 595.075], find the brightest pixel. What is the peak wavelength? 594.048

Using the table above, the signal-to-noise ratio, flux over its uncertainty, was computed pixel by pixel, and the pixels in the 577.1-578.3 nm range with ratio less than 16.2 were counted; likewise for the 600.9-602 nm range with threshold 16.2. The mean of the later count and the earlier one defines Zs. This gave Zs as 6.5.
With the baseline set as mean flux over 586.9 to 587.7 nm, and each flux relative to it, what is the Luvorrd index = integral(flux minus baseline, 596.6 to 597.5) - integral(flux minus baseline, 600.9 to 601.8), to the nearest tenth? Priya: 1.2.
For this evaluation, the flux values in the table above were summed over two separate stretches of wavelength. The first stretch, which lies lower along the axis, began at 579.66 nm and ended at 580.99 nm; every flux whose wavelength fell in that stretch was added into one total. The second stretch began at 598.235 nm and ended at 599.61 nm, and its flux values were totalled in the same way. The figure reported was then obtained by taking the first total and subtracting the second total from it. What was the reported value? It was 12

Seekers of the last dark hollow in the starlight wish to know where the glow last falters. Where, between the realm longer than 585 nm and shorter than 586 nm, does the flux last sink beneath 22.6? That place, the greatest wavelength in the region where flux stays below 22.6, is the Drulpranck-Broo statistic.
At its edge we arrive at 585.898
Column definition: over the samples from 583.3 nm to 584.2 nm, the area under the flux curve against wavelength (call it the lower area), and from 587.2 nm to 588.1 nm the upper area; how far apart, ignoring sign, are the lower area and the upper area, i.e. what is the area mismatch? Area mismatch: 0.2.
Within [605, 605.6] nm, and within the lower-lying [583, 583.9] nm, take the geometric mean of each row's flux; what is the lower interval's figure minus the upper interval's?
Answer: -1.9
